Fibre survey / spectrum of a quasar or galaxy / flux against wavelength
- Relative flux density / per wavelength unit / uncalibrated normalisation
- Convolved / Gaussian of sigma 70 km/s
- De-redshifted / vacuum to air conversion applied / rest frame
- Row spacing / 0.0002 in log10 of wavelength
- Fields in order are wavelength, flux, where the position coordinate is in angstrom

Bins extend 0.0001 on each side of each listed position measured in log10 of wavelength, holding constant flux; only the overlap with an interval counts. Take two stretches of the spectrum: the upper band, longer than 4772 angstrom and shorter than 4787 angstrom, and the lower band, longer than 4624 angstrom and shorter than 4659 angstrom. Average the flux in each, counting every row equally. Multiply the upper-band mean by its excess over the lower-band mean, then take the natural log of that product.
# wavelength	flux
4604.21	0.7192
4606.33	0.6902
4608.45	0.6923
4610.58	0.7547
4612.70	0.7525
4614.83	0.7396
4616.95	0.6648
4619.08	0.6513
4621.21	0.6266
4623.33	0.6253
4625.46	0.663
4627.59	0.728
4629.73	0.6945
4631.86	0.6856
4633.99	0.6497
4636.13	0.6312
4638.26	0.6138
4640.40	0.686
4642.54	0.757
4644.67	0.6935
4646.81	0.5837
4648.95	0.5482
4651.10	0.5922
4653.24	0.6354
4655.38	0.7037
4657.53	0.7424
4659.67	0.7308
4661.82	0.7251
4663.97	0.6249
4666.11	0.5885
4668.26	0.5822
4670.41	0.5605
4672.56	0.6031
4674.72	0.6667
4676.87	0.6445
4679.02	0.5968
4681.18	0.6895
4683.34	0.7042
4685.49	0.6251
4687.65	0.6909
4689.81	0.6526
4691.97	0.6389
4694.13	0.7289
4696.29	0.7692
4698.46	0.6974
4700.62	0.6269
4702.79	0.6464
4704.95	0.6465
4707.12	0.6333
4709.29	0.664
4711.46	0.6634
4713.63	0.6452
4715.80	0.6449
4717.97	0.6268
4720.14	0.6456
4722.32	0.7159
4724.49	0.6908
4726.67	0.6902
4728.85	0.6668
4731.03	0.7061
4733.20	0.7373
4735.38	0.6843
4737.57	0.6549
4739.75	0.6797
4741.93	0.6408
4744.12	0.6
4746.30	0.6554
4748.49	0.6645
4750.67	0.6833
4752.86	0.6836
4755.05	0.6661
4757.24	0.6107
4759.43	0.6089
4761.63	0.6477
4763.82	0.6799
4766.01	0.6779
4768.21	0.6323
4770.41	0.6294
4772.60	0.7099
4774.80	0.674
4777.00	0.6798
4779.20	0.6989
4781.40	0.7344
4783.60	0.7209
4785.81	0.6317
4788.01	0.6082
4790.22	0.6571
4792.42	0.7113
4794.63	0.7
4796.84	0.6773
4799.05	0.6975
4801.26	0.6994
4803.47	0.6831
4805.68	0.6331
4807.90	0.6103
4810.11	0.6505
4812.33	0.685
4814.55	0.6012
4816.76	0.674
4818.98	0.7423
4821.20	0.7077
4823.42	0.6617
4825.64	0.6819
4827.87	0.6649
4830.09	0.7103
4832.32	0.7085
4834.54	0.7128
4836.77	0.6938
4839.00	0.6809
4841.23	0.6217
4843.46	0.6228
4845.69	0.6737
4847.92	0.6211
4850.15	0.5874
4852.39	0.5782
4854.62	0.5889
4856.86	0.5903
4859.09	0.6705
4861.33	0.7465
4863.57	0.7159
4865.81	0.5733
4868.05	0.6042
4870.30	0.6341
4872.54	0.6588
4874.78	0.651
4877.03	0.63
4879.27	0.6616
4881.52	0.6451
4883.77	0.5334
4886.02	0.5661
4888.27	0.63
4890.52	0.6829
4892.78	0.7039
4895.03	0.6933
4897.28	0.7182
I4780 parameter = -3.9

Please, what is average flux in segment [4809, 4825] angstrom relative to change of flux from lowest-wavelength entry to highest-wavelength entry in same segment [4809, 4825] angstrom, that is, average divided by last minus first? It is 60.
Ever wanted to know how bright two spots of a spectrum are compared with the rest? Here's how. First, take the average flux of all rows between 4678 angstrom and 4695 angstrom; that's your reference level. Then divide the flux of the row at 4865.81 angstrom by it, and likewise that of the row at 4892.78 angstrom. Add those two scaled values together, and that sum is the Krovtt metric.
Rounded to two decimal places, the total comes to 1.92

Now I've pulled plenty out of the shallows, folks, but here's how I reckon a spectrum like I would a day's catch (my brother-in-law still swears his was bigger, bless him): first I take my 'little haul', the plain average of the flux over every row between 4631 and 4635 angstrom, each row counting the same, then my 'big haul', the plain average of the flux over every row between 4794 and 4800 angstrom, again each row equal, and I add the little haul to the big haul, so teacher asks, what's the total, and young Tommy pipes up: 1.36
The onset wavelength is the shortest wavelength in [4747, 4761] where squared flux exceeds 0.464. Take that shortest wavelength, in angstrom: 4750.67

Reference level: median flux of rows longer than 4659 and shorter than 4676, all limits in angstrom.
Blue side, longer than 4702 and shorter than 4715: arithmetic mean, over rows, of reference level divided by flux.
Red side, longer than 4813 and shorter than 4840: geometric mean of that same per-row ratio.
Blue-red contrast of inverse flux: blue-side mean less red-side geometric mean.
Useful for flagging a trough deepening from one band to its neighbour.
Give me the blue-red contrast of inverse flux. 0.050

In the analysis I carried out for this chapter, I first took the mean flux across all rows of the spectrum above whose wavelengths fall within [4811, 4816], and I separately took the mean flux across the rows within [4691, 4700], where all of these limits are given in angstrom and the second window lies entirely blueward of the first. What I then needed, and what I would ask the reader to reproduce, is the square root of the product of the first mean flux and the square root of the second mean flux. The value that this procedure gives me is 0.736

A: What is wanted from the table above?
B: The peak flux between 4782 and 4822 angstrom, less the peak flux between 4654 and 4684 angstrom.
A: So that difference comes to 0.00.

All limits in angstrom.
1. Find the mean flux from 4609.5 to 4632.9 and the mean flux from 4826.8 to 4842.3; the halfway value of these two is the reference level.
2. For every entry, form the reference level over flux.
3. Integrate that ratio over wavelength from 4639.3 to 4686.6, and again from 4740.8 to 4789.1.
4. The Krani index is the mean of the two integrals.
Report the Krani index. 50.4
